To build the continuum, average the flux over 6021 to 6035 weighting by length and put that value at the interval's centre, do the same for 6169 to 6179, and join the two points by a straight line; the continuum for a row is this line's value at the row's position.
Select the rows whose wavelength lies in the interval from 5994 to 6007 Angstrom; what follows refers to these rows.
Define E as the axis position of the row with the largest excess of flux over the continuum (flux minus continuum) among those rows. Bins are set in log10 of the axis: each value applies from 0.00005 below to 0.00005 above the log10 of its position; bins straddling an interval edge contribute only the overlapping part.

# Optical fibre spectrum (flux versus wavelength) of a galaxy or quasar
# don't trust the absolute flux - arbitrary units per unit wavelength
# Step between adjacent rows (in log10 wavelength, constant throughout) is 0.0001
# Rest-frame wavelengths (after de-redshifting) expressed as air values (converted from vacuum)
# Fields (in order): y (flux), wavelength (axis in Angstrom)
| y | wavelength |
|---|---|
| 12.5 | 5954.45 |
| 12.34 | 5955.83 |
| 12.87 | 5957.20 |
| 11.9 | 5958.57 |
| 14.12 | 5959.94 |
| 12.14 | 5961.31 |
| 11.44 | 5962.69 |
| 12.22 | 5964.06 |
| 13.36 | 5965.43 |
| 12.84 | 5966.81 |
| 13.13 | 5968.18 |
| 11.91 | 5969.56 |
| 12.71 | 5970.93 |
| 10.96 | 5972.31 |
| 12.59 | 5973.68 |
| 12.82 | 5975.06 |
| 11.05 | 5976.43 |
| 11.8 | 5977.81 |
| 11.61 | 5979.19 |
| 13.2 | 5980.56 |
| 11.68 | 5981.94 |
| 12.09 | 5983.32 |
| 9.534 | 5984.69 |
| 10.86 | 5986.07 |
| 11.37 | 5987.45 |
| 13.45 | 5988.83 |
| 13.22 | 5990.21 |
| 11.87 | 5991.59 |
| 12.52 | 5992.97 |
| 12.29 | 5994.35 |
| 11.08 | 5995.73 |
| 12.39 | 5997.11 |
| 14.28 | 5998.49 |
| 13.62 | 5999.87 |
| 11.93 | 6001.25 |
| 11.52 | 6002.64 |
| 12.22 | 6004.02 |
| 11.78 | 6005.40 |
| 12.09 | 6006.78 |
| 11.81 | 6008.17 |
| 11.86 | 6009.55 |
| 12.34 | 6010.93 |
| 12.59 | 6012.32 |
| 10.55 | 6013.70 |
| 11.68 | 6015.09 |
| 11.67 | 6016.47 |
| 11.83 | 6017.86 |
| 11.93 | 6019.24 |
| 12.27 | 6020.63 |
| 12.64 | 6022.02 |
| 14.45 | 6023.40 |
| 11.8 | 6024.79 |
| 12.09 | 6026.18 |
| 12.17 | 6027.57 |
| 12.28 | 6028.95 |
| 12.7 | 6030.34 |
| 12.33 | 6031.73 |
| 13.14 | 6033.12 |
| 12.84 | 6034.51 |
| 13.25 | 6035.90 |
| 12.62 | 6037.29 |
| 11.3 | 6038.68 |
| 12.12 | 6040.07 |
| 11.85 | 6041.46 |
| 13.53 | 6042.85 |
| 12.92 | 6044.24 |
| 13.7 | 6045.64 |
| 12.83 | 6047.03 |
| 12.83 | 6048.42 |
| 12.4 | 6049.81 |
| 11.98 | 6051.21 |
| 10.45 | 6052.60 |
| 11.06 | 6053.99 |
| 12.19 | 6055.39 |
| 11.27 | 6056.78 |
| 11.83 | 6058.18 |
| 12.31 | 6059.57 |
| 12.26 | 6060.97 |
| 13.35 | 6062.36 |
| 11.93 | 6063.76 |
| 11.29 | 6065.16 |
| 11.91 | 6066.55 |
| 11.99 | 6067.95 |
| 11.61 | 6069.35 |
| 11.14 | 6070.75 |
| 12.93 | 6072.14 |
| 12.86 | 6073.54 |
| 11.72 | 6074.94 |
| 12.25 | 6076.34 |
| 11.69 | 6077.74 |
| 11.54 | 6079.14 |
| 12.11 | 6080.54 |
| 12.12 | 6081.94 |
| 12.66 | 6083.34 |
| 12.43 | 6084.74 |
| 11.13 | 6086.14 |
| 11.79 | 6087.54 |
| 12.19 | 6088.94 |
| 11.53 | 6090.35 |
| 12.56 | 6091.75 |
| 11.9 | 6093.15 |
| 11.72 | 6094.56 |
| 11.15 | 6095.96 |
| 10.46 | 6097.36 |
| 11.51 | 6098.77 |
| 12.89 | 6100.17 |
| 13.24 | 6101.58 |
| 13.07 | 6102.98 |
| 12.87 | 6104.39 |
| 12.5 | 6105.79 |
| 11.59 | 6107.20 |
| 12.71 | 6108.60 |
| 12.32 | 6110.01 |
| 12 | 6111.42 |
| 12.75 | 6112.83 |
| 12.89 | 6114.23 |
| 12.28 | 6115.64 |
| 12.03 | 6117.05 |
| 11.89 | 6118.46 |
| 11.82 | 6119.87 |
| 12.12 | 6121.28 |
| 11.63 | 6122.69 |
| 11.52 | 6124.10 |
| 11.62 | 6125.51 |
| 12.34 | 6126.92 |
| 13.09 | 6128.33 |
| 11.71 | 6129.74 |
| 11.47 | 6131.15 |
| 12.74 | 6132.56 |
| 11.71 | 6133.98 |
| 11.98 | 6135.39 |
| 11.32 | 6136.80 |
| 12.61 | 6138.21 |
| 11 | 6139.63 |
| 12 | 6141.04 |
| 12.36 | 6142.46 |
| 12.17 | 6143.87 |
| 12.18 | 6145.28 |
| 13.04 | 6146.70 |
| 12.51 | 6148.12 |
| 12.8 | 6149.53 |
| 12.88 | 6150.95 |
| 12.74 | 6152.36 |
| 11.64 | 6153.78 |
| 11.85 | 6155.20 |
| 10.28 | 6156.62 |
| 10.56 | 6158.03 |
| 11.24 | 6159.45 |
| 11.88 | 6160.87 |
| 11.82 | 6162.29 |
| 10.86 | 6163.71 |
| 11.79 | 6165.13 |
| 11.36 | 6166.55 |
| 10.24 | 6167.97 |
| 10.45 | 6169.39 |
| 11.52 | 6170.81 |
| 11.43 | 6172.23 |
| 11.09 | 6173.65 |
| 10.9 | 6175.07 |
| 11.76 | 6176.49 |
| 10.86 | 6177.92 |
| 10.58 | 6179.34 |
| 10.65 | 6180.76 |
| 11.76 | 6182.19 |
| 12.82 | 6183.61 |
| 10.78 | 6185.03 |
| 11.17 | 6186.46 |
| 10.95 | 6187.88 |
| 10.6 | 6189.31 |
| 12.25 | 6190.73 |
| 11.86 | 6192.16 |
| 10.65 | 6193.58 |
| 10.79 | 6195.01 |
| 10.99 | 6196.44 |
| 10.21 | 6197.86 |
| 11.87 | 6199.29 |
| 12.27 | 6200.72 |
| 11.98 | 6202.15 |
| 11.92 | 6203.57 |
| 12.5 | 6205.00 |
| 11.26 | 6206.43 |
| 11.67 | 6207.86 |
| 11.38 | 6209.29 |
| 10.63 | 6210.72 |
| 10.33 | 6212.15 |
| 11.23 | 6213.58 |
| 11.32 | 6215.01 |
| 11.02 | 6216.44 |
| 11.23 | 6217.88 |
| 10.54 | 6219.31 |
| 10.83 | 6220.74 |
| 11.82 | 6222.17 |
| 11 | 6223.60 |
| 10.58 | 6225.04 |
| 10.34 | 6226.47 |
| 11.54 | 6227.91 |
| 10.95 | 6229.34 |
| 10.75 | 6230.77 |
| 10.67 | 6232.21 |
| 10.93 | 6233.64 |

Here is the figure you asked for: 5998.49 Angstrom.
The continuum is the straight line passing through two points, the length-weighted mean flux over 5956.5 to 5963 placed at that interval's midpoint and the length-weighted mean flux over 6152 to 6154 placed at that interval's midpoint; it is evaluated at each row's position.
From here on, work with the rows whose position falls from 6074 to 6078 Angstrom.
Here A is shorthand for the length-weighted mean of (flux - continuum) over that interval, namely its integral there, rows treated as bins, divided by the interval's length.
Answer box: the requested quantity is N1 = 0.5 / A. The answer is -1.3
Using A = -0.4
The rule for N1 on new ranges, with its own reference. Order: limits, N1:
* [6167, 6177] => -0.4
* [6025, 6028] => -1.4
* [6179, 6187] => -0.6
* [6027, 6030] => -3.3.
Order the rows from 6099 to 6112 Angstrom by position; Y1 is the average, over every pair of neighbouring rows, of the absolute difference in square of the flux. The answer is 11.9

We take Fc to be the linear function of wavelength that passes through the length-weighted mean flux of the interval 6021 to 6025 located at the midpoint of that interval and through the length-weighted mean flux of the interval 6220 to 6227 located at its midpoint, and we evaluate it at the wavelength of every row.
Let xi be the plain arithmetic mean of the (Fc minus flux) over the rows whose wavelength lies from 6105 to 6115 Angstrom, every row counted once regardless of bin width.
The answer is -0.3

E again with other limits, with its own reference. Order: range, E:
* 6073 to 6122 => 6101.58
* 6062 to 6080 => 6062.36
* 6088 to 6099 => 6091.75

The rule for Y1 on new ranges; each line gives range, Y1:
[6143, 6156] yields 10.0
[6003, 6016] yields 14.5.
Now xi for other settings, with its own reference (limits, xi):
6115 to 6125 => 0.1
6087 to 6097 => 0.5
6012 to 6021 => 1.3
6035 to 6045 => 0.4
